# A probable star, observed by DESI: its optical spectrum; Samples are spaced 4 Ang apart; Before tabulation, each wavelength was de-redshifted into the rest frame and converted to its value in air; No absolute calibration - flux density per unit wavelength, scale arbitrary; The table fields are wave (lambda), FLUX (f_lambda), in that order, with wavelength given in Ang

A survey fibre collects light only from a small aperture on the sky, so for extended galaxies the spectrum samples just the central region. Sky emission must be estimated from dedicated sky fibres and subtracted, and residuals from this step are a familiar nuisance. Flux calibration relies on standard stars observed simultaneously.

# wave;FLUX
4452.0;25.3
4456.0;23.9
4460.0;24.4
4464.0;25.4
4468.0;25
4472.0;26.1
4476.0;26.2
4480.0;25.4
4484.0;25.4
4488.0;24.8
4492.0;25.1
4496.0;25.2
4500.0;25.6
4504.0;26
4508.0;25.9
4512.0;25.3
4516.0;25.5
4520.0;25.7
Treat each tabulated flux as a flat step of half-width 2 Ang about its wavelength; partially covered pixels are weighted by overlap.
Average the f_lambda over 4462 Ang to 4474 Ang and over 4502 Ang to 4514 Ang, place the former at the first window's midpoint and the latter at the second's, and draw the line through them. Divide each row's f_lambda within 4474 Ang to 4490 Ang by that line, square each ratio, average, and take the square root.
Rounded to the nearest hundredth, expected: 1.00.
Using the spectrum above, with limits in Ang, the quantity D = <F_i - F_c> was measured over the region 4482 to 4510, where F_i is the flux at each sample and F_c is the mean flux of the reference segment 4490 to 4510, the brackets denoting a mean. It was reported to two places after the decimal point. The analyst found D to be -0.13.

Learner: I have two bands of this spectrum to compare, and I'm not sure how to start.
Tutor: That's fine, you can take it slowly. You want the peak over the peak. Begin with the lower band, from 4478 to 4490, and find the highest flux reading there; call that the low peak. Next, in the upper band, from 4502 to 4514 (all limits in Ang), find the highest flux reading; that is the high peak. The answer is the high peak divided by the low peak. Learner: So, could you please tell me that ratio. 1.02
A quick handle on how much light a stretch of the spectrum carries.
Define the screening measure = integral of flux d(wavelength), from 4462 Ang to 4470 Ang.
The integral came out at 202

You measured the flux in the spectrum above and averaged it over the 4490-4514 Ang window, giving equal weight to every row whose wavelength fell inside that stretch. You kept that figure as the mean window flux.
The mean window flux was 25.5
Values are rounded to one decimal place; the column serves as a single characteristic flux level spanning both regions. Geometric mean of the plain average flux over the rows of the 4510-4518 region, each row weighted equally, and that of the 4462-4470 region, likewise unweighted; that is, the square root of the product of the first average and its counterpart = 25.3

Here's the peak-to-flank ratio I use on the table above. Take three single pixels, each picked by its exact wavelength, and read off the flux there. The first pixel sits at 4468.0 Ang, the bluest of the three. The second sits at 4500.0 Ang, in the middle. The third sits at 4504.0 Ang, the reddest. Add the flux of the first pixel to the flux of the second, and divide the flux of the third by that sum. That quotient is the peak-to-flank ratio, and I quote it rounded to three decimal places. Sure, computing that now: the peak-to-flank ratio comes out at 0.514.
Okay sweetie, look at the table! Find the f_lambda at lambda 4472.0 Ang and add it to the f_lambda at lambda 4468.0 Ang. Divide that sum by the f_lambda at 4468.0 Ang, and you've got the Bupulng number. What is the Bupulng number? 2.04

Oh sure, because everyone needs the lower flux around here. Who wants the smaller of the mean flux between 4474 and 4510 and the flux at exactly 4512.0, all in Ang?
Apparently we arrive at 25.3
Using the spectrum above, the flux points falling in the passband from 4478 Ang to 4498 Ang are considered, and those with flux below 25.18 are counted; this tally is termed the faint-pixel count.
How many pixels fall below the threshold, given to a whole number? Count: 2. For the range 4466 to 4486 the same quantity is 1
